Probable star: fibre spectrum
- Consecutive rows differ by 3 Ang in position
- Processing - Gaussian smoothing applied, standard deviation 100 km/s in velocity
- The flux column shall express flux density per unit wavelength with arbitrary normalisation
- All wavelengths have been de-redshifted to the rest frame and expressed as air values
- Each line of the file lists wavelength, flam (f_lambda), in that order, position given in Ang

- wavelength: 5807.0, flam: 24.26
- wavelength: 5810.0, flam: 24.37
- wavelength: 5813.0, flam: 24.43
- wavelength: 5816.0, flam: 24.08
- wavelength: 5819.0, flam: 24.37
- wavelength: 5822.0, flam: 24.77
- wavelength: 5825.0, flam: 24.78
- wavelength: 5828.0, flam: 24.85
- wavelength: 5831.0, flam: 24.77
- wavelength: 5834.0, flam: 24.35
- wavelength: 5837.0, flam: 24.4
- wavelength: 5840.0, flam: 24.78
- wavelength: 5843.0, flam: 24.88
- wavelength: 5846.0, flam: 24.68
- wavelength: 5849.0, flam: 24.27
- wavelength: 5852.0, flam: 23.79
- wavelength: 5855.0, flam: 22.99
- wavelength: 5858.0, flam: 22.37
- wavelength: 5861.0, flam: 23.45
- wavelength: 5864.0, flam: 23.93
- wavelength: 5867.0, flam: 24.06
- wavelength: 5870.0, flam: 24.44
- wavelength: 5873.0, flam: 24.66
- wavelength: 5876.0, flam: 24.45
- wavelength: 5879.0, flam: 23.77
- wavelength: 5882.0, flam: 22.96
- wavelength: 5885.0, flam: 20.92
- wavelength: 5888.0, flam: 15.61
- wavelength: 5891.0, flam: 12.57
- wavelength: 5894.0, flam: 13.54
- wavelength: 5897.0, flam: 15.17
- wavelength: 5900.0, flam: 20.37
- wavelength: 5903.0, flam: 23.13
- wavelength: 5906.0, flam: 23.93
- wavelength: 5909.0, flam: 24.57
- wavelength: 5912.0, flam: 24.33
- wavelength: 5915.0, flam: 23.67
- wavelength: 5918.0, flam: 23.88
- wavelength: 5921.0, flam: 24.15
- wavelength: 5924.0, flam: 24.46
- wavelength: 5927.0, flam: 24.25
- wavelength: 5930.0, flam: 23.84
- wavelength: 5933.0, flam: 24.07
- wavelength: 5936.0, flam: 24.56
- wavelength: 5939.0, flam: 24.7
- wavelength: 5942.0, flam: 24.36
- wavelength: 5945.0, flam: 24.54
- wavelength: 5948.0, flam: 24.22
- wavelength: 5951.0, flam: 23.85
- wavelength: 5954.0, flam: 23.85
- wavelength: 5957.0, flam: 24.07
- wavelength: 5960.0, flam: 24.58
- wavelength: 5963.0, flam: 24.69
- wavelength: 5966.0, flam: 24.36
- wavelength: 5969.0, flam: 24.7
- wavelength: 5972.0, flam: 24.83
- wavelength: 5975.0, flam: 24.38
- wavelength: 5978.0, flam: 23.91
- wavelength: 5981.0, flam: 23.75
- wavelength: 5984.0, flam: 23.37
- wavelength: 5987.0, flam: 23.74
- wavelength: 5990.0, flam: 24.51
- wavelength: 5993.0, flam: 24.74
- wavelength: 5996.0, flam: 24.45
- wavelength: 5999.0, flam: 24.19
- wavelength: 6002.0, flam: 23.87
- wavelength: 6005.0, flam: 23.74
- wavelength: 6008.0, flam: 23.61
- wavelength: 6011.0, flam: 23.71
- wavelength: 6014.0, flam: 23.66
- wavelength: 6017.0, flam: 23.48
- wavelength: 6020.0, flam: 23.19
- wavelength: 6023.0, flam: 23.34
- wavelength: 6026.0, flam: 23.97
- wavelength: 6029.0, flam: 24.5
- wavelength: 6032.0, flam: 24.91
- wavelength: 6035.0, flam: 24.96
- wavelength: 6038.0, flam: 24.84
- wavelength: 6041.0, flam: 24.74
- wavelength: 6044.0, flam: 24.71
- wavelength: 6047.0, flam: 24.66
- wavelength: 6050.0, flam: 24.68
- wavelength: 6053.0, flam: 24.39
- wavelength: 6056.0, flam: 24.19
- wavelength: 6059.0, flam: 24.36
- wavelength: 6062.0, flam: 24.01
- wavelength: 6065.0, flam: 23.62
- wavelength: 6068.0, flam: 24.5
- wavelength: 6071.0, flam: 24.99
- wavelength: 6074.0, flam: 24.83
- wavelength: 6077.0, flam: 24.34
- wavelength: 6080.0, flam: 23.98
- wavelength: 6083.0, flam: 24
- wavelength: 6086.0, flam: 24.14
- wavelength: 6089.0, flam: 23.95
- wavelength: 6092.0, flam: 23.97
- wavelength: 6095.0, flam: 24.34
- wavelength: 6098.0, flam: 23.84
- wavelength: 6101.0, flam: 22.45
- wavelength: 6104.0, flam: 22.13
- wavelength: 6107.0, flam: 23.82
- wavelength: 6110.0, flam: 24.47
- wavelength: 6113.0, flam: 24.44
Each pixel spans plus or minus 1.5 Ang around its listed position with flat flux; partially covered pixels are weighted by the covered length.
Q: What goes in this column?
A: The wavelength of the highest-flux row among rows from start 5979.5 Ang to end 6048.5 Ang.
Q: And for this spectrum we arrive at 6035.0 Ang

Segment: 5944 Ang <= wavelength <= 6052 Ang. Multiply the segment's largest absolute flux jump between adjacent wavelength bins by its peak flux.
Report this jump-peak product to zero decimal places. 19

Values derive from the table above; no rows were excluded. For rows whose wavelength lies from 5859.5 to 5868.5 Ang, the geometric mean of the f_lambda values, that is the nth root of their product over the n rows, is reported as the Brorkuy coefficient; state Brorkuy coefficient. 23.8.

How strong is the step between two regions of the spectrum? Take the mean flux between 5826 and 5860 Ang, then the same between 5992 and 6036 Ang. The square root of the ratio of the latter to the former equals 1.00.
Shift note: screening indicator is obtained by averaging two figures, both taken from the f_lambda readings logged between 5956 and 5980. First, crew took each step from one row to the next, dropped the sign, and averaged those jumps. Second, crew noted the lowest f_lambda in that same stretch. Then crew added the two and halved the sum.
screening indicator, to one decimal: 12.1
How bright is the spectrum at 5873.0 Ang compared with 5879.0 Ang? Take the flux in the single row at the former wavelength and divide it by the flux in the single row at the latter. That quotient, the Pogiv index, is 1.04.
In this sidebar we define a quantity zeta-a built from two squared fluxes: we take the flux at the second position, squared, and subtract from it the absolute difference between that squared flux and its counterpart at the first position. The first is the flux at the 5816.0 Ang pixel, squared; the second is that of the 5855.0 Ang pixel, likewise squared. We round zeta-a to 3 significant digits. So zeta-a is 477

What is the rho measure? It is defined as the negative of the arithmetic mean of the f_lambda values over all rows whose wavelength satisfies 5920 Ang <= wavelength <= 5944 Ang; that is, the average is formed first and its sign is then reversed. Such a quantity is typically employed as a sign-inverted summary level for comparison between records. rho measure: -24.3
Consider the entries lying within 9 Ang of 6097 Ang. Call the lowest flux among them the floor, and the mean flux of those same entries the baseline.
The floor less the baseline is -1.3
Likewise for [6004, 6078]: -1.0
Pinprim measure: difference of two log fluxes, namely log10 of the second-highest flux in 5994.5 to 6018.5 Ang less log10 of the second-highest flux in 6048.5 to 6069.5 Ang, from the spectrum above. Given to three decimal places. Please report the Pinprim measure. -0.006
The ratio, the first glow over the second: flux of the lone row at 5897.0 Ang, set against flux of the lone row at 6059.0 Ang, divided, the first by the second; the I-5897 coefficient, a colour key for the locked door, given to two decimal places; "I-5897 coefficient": 0.62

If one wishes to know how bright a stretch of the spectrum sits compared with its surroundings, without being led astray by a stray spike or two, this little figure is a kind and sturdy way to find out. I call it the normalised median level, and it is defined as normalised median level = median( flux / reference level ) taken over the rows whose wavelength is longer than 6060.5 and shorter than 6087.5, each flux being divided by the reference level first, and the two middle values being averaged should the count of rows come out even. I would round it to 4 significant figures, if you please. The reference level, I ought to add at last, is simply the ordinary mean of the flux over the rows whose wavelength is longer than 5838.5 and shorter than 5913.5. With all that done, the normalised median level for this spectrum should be 1.090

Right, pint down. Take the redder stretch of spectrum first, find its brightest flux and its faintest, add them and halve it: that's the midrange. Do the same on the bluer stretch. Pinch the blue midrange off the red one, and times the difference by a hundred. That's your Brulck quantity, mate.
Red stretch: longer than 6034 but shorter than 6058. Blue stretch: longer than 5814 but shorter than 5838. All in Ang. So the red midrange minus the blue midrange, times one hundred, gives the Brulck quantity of 11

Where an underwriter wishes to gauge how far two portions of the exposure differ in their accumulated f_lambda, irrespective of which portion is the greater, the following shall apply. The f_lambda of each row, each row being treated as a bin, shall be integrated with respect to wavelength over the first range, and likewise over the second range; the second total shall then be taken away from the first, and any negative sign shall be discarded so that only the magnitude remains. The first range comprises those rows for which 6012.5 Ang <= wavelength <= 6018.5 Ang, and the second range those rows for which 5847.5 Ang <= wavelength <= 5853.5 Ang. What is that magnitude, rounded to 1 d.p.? 2.8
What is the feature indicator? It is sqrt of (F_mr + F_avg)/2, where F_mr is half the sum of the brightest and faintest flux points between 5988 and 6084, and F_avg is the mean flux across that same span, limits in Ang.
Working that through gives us 4.916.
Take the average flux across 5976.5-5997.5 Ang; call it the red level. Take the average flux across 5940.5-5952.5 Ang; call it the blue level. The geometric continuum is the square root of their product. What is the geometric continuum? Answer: 24.15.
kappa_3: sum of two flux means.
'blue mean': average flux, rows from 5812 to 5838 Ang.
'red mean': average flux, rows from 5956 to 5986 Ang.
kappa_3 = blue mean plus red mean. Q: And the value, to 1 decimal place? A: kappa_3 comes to 48.8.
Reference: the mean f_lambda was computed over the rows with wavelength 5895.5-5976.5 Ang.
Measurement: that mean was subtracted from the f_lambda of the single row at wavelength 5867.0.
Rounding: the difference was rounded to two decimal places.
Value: 0.30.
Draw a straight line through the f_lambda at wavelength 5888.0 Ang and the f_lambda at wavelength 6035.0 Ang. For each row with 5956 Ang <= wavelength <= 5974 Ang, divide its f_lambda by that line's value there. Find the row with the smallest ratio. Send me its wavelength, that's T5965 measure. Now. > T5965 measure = 5966.0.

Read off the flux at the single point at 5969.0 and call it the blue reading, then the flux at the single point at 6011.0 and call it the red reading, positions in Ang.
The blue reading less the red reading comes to 1.0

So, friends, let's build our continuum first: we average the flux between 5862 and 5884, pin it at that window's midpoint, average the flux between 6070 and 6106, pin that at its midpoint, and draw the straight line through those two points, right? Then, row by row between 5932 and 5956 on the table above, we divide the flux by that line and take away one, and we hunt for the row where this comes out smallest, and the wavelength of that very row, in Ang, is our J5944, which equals 5951.0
